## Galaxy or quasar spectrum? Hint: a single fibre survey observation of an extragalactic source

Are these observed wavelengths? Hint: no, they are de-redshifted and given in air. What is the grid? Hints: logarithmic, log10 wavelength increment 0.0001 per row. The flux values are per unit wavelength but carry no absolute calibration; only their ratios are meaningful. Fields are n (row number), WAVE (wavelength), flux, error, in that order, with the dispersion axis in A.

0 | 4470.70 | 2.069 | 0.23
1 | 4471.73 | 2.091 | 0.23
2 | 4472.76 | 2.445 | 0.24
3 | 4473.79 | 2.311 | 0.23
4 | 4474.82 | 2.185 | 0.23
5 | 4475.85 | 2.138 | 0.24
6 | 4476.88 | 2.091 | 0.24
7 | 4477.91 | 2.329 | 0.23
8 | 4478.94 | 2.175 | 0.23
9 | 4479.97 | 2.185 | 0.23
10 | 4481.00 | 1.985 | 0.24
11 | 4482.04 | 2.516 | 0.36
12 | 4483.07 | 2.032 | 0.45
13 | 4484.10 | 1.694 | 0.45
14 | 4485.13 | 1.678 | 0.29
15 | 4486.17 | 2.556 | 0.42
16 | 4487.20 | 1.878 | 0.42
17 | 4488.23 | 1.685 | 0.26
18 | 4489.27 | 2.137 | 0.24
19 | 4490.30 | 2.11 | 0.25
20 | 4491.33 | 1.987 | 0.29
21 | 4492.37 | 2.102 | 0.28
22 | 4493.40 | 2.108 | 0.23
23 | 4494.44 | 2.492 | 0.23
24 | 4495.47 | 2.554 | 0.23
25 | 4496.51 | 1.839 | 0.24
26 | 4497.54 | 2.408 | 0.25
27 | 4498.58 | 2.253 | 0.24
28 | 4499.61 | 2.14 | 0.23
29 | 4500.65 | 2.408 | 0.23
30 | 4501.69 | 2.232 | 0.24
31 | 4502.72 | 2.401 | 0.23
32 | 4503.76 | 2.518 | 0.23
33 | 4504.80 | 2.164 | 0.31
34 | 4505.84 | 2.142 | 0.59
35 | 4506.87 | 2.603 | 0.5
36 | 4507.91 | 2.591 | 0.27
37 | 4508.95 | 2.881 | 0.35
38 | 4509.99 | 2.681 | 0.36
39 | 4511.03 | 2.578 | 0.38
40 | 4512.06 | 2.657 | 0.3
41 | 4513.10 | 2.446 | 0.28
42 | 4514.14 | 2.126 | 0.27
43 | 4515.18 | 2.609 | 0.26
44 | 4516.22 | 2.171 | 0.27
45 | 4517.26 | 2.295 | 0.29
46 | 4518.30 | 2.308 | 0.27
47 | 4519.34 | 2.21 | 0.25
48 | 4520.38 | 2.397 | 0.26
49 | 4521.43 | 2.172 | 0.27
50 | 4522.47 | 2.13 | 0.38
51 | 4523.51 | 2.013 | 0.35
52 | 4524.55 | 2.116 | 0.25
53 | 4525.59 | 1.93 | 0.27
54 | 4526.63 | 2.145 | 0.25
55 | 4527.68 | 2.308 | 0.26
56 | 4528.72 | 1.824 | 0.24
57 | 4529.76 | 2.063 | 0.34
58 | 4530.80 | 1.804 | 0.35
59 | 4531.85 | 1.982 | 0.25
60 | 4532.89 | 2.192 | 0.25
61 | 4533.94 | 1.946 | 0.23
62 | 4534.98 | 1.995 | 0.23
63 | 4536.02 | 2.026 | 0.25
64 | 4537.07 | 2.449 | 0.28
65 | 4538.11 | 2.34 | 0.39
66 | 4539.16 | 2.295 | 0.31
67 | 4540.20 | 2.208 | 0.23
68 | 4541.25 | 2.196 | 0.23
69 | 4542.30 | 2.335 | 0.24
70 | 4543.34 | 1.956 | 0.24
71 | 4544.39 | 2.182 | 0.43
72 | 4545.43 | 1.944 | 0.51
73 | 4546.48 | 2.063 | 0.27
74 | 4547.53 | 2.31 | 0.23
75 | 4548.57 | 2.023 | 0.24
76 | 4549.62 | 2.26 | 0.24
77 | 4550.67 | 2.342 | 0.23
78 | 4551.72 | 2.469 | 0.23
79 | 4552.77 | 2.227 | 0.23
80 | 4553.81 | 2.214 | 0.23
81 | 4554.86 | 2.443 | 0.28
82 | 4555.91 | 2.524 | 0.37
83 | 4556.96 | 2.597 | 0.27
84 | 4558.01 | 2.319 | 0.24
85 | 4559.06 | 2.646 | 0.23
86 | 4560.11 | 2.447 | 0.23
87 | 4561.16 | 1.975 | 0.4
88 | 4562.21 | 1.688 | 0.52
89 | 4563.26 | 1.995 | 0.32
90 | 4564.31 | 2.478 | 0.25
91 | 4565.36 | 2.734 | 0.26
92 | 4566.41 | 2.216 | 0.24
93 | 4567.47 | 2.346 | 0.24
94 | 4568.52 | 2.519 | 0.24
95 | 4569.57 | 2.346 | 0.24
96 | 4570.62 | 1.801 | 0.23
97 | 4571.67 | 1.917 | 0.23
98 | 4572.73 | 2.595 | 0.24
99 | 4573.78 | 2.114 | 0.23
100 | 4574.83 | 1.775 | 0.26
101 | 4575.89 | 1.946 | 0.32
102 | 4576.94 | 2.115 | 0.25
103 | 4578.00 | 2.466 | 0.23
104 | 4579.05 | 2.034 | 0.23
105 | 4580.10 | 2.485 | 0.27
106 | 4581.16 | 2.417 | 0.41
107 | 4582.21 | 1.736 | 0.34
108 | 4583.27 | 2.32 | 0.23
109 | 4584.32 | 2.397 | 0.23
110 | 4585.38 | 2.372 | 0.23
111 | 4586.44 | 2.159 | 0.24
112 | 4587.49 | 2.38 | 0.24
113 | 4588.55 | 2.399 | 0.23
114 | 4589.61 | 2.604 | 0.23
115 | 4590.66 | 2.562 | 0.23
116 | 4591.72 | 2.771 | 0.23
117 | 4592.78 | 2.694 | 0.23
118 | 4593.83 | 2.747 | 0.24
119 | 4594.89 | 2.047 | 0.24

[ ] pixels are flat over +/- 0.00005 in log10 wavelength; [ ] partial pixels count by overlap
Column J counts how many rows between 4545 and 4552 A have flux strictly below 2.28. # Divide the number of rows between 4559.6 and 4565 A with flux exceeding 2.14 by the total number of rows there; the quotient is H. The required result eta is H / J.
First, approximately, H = 0.40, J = 4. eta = 0.100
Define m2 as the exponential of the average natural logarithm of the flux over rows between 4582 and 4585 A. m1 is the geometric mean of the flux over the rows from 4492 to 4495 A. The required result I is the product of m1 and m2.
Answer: 4.7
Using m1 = 2.23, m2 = 2.13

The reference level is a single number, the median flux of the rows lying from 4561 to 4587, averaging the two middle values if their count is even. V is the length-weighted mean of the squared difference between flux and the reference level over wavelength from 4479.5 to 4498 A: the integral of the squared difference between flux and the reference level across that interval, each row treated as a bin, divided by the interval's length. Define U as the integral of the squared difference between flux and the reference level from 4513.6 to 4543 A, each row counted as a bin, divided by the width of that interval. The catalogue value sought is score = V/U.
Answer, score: 2.6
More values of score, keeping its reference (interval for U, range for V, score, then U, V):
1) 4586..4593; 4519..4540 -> 0.3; 0.12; 0.04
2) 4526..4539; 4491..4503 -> 0.8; 0.05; 0.04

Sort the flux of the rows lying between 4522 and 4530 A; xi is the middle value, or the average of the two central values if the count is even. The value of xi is 2.09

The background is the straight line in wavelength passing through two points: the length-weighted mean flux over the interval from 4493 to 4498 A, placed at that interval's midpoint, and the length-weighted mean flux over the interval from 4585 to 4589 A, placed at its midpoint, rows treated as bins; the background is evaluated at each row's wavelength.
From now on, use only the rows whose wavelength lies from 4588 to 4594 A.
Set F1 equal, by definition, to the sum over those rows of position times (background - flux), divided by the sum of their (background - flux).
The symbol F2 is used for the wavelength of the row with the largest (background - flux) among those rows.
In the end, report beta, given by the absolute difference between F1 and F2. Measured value 3.3 A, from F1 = 4591.8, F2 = 4588.55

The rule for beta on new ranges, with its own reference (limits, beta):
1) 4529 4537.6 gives 1.7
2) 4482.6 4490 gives 0.8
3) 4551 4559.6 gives 3.2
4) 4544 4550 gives 1.1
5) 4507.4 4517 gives 3.9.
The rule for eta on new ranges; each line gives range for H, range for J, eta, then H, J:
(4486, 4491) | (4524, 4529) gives 0.050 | 0.20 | 4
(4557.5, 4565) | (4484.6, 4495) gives 0.071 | 0.57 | 8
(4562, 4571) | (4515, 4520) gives 0.333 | 0.67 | 2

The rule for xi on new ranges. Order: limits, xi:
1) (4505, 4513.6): 2.60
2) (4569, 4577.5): 2.03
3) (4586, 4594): 2.58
